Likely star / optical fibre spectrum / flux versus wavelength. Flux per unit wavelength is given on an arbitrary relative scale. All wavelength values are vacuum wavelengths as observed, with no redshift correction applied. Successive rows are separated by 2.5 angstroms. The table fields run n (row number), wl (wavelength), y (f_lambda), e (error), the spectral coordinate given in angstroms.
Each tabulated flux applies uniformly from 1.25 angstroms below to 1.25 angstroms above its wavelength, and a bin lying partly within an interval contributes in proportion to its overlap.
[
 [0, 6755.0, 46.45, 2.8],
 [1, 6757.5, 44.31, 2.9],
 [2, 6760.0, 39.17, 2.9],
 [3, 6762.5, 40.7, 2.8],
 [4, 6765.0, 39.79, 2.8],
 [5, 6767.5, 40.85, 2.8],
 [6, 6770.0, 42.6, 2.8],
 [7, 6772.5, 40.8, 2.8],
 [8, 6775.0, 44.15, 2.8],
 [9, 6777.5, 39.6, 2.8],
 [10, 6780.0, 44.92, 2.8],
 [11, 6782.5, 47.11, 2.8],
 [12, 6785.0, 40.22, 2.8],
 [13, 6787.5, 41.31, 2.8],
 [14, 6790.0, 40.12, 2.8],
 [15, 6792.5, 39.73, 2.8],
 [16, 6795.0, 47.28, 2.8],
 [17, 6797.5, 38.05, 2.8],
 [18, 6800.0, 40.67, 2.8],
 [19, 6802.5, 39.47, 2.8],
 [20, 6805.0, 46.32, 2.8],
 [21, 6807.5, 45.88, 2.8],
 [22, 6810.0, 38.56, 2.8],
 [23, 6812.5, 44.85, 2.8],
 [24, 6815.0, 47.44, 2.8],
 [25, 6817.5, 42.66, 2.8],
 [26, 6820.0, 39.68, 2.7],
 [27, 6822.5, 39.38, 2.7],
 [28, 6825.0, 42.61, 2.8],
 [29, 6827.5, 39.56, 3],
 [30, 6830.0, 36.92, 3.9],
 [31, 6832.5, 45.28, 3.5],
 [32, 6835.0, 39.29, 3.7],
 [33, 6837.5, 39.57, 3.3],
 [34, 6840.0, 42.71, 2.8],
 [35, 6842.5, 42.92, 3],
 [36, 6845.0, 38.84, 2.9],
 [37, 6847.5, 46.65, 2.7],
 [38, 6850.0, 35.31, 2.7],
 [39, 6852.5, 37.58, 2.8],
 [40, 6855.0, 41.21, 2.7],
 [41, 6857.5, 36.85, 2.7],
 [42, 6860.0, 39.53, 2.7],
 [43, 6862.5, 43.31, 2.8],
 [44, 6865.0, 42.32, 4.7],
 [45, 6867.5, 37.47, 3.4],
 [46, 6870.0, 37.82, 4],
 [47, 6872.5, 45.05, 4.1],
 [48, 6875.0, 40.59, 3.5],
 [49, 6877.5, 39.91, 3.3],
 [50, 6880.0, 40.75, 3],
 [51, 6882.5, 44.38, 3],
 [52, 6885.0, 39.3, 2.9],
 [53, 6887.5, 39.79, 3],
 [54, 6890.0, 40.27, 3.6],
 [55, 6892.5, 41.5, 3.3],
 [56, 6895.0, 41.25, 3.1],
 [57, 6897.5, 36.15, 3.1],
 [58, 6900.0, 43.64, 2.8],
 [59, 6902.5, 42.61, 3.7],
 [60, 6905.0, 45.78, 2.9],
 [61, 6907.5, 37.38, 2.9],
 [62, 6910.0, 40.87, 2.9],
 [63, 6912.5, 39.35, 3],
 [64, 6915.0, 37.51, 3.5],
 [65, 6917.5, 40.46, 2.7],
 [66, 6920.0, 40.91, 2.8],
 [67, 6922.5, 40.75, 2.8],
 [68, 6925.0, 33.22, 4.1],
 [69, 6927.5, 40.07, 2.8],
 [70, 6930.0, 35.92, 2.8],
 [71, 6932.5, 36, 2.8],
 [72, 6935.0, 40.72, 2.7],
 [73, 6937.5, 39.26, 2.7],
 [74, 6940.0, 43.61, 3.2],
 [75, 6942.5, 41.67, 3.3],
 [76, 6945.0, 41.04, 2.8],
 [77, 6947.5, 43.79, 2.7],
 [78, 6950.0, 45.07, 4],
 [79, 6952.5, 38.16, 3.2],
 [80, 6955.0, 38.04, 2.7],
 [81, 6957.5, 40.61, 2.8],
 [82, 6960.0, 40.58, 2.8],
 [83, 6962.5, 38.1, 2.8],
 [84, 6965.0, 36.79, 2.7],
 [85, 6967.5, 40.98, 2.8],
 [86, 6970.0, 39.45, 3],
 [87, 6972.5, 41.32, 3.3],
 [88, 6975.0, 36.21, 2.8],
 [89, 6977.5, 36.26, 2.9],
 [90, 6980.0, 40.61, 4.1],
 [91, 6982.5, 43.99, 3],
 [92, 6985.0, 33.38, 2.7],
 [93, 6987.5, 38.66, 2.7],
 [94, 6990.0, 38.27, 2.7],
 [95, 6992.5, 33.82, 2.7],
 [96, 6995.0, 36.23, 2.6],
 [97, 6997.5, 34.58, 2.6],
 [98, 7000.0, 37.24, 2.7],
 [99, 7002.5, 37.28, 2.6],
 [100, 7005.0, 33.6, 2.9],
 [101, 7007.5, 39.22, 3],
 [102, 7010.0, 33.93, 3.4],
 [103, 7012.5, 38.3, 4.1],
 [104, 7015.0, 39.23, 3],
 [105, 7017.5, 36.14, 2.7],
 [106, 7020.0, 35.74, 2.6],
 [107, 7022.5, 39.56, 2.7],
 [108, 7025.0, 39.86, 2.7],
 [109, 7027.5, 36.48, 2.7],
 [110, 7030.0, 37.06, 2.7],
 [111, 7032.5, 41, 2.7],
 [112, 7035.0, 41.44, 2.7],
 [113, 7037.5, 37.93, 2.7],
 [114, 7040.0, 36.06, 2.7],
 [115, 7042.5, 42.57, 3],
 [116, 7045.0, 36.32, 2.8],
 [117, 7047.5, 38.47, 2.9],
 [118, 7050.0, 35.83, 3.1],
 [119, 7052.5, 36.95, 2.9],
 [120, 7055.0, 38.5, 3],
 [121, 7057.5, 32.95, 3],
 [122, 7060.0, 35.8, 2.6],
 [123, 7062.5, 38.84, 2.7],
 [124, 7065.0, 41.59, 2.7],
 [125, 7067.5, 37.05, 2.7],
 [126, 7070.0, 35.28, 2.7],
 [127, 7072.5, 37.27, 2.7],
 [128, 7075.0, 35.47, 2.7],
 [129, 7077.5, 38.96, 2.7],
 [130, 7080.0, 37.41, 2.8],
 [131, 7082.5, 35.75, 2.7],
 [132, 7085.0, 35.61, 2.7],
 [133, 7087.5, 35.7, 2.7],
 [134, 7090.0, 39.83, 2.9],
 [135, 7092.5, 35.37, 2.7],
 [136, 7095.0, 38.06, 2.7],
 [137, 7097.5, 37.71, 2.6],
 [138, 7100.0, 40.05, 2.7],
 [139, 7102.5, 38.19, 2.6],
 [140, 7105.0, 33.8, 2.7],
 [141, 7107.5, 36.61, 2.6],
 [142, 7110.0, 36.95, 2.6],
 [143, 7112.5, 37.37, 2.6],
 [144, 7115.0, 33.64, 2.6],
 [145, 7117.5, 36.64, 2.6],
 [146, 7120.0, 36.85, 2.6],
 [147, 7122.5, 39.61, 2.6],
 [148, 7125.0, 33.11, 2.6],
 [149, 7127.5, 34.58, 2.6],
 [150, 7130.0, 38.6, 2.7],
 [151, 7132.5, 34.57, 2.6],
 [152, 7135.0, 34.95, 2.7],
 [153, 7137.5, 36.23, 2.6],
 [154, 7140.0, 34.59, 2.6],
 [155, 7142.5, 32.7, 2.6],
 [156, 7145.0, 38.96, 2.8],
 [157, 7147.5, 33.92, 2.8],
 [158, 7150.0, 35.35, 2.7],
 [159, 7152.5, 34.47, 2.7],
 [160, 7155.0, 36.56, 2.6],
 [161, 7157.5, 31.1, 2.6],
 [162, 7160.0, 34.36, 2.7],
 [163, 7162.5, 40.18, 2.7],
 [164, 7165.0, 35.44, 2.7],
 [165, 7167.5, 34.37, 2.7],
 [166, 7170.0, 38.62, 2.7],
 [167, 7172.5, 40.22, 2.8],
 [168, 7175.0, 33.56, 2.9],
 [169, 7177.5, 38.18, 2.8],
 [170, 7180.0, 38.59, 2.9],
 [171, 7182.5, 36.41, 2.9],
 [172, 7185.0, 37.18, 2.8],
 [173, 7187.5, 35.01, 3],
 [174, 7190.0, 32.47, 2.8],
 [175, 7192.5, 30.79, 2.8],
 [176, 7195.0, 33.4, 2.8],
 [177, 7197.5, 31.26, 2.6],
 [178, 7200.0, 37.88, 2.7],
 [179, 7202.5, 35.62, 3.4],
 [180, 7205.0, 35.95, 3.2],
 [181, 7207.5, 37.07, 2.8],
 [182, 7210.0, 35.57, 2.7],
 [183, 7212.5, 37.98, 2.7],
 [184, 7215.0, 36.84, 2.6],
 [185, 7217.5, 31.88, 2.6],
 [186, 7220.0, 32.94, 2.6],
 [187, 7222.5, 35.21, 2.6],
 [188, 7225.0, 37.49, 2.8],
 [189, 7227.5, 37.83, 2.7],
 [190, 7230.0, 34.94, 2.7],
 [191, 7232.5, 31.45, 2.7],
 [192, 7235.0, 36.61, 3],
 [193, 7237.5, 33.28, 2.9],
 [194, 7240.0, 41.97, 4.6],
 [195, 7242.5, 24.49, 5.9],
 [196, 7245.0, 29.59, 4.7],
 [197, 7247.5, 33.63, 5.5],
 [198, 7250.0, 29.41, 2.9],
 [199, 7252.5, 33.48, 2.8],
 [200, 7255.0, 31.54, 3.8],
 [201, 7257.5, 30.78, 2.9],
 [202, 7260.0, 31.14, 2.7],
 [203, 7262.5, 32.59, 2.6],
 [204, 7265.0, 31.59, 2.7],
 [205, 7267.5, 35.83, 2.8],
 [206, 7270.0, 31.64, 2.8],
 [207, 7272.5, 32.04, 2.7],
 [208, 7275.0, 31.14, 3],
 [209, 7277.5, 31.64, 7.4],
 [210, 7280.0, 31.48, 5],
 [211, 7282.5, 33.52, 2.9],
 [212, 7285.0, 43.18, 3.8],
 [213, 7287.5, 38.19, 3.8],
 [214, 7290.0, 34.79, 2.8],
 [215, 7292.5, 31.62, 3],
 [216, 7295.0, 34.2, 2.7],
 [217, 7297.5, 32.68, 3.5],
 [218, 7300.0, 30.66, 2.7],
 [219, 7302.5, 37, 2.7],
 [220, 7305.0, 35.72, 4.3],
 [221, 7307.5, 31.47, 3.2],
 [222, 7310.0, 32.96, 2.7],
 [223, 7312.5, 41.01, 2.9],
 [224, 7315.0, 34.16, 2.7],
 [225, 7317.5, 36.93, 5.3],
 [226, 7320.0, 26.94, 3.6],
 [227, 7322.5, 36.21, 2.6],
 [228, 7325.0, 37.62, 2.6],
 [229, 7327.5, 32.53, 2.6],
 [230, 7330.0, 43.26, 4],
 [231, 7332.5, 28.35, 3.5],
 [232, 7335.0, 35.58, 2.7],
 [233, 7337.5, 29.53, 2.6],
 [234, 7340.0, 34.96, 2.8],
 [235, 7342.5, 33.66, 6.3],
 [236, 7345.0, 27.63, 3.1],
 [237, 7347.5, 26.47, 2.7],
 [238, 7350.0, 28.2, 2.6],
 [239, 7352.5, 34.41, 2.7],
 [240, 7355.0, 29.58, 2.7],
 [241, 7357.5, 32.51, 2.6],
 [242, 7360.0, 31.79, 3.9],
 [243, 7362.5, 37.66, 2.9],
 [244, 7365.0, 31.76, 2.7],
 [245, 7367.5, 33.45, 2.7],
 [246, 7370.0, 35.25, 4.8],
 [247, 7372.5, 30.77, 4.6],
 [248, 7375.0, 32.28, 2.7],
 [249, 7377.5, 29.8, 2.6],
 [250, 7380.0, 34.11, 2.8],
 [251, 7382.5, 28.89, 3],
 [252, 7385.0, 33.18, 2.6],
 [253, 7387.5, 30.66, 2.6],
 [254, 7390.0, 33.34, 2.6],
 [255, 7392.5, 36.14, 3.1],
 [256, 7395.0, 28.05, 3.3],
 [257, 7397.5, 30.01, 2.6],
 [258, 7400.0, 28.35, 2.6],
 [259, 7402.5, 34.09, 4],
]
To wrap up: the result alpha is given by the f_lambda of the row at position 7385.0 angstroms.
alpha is 33.18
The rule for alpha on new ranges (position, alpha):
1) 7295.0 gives 34.2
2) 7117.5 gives 36.64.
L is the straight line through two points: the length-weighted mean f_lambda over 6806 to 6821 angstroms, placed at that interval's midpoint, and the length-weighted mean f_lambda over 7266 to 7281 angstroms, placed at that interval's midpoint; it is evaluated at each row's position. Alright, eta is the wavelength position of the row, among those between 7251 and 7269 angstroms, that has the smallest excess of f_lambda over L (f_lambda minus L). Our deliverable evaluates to 7257.5 angstroms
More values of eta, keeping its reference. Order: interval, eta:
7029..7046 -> 7040.0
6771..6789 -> 6777.5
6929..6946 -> 6930.0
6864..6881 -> 6867.5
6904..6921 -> 6907.5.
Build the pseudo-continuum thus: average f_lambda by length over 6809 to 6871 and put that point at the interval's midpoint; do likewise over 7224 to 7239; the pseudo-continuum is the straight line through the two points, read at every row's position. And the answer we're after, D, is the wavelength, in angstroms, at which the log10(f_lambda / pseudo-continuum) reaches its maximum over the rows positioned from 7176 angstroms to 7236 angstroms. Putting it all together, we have 7180.0 angstroms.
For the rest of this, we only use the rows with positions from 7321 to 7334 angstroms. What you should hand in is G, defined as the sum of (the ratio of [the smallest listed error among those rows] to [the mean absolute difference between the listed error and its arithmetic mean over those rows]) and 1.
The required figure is 5.7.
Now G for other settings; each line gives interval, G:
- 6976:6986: 6.8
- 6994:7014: 7.8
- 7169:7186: 45.1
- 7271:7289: 3.2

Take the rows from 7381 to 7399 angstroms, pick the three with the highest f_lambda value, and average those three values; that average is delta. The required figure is 34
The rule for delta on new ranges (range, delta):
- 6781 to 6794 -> 43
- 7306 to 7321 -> 37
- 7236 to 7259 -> 36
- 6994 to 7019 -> 39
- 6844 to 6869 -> 44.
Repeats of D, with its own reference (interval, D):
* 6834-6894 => 6847.5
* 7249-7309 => 7285.0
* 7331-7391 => 7362.5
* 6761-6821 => 6815.0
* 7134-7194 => 7172.5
